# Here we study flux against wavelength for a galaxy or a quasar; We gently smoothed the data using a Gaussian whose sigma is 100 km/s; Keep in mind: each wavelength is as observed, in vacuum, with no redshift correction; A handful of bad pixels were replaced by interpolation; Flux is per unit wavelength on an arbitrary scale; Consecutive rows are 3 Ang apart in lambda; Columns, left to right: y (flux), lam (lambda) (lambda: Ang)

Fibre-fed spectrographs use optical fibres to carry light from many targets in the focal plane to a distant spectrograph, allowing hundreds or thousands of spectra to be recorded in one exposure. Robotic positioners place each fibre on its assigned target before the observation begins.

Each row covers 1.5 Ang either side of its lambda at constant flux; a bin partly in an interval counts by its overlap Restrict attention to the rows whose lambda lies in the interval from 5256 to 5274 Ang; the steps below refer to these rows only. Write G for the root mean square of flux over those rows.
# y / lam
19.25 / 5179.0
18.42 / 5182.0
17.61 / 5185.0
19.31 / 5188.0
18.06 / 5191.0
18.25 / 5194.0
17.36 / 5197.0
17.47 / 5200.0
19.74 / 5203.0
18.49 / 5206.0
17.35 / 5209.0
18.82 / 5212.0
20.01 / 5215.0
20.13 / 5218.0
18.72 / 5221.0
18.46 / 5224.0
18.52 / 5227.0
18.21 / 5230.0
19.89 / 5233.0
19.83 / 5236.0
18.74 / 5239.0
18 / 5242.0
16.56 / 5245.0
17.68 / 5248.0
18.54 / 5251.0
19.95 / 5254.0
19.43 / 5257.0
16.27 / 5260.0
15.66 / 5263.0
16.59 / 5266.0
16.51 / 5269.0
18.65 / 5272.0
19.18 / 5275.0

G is 17.2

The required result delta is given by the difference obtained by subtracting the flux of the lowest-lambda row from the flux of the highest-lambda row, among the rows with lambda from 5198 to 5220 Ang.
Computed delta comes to 2.7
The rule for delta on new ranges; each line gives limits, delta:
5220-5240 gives 0.0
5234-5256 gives 0.1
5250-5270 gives -2.0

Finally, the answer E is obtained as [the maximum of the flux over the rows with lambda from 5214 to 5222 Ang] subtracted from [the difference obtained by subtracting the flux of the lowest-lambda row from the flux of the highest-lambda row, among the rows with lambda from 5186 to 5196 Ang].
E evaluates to -21.2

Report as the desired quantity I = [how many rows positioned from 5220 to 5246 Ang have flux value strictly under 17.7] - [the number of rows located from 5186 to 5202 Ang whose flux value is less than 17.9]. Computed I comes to -1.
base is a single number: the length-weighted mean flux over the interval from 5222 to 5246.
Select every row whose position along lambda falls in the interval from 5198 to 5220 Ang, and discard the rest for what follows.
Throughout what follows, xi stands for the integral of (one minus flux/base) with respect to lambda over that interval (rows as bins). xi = -0.30 Ang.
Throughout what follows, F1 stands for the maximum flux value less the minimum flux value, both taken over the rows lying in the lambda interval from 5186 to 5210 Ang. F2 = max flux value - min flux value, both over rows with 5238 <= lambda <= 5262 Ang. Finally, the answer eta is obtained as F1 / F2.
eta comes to 0.65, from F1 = 2.39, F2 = 3.7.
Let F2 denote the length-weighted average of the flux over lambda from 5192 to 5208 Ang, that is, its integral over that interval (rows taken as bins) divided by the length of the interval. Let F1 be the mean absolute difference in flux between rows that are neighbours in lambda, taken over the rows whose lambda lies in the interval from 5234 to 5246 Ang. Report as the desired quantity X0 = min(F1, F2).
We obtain 1.09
